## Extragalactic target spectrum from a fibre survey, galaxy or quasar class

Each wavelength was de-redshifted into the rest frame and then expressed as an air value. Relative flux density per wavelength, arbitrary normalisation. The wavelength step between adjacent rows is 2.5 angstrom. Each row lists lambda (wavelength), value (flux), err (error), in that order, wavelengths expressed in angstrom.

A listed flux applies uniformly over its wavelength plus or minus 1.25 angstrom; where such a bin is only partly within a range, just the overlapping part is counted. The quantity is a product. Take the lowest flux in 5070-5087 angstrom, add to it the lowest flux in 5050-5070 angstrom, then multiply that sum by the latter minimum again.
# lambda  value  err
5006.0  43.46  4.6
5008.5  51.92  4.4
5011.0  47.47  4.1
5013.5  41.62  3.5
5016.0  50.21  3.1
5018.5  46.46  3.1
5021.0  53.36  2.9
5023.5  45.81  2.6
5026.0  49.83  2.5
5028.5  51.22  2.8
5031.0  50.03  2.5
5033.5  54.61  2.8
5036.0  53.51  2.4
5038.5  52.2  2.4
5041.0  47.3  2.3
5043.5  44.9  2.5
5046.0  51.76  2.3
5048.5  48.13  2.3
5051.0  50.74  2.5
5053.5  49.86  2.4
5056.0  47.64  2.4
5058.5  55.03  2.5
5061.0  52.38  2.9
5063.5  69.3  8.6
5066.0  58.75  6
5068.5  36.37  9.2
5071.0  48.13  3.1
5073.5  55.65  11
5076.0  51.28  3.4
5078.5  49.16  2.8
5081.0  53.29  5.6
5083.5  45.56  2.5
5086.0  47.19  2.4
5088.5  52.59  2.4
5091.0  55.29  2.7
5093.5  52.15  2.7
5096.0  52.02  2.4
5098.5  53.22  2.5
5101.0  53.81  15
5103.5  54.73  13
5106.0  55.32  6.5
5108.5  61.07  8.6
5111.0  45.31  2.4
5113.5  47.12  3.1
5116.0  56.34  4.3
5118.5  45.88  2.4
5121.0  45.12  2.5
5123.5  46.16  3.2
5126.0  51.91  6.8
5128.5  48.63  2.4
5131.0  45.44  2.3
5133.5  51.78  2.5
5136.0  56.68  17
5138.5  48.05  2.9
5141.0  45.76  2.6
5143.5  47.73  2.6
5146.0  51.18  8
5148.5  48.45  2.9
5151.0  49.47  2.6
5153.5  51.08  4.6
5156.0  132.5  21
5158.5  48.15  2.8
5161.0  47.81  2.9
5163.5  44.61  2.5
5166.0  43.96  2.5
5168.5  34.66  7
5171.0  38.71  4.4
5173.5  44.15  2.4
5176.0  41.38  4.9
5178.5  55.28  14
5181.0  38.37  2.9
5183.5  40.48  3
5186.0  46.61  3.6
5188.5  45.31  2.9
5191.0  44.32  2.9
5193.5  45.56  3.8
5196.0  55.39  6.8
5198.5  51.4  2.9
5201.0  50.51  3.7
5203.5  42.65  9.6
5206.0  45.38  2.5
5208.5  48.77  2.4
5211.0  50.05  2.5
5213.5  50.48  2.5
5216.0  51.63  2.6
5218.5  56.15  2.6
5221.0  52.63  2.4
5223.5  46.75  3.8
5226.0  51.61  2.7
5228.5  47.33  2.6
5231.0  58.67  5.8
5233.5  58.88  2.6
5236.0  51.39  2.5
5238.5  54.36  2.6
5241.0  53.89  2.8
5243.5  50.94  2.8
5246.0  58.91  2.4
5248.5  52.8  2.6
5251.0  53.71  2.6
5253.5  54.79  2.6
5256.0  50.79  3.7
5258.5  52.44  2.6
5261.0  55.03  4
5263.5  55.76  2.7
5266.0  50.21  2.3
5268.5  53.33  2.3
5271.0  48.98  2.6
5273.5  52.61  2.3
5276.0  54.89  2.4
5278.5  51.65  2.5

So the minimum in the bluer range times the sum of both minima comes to 2980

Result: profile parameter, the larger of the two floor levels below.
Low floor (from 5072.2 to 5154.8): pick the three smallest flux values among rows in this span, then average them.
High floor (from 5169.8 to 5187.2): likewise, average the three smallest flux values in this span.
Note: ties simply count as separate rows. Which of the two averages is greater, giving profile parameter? 45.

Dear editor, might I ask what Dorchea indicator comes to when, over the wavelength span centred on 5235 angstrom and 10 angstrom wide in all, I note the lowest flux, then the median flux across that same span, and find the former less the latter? -5.1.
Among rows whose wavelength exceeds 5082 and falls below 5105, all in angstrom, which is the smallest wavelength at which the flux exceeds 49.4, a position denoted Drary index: 5088.5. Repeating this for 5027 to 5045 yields 5028.5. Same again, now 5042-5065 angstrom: 5046.0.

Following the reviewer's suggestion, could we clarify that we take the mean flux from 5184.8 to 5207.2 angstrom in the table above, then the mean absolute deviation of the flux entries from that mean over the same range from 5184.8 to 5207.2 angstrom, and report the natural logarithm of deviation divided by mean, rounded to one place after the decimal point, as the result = -2.7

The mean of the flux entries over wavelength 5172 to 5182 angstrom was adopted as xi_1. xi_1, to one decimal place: 44.8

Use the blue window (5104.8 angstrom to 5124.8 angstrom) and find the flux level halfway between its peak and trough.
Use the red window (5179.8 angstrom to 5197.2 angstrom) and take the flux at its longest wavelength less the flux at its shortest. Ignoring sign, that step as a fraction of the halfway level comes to 0.32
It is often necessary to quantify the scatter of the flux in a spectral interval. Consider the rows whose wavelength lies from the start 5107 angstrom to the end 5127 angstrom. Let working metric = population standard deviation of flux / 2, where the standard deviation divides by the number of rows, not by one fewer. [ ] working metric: 2.8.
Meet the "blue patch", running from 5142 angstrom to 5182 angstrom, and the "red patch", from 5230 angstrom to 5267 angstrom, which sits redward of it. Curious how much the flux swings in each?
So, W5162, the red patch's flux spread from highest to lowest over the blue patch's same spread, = 0.09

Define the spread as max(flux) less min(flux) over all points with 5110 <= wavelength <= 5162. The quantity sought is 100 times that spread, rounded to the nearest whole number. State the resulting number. 8738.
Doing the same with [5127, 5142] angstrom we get 1124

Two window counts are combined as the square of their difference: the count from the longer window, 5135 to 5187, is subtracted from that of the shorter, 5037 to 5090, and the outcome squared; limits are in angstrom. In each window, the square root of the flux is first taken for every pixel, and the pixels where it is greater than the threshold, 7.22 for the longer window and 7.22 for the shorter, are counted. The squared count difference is 25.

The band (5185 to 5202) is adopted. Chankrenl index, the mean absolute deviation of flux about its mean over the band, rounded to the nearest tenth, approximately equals 3.4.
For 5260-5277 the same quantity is 2.0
